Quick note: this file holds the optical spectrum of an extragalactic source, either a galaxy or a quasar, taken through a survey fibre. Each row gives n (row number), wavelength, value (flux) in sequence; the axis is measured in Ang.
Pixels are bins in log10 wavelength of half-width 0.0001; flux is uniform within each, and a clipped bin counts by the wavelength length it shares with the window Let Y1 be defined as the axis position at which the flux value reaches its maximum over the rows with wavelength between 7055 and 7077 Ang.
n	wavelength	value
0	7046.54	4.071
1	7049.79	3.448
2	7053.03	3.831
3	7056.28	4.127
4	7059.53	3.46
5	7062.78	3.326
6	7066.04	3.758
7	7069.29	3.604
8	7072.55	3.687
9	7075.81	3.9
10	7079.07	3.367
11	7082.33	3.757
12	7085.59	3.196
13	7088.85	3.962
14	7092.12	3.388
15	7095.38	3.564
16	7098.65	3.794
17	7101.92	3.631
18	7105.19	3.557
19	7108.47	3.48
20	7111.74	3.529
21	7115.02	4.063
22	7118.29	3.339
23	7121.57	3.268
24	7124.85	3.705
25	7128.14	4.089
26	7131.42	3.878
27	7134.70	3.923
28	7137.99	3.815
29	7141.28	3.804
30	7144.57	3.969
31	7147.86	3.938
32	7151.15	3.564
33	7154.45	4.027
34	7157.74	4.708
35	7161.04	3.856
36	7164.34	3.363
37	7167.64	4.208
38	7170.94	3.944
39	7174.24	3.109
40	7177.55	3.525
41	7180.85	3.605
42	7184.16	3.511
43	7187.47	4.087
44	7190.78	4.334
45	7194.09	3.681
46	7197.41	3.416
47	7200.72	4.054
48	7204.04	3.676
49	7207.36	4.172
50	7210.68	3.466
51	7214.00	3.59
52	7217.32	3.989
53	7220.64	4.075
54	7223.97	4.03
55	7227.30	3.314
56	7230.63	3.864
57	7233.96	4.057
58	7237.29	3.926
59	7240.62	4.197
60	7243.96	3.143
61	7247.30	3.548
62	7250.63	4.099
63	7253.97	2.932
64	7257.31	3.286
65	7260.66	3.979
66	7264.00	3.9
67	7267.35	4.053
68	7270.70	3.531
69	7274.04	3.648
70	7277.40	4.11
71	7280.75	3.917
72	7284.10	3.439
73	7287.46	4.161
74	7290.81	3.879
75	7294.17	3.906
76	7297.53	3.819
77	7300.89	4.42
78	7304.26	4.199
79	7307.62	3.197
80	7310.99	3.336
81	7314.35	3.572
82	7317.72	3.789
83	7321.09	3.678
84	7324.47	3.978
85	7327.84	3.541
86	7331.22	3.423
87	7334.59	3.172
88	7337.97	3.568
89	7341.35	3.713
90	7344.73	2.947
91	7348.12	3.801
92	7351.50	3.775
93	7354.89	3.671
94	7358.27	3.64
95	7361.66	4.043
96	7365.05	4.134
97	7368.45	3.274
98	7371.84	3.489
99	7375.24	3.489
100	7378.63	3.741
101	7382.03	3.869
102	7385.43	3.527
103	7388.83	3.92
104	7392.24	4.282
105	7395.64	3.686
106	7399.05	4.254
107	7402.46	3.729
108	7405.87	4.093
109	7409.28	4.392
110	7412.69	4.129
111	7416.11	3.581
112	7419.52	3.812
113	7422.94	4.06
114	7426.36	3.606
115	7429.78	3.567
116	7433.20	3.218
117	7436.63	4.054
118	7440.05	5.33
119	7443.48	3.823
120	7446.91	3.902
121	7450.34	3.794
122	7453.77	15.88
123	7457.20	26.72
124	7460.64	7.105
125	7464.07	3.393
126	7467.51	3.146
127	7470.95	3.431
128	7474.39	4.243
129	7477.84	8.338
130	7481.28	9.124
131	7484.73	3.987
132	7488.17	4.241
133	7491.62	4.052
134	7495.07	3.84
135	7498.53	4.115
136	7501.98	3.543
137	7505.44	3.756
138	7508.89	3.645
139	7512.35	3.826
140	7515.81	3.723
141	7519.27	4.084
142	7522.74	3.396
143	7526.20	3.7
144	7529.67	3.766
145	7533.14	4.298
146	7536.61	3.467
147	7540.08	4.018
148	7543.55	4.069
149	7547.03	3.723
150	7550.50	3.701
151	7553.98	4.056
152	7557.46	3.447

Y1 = 7056.28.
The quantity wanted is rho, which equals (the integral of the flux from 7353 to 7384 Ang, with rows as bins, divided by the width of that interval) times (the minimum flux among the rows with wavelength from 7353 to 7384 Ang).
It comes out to 12.1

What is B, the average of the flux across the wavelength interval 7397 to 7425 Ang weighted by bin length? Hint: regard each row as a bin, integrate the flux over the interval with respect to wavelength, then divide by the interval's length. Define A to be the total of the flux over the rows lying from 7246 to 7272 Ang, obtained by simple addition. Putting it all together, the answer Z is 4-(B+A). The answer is -29.3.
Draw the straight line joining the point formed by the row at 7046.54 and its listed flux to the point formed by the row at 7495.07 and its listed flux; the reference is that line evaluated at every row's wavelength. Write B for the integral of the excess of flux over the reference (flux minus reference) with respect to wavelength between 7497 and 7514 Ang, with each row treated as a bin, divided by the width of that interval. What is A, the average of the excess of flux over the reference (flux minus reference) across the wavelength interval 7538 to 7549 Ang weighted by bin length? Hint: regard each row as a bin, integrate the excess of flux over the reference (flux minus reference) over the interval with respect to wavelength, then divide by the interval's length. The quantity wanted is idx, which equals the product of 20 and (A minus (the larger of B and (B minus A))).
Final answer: 3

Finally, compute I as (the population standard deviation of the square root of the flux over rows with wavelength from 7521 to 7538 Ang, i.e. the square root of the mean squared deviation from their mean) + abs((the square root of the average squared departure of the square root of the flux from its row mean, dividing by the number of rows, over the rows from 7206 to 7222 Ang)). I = 0.153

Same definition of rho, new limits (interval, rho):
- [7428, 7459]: 25.1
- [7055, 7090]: 11.6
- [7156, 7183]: 11.8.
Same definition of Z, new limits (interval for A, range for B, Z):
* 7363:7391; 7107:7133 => -29.1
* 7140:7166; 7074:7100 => -30.8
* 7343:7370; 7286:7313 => -29.1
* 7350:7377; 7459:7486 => -30.9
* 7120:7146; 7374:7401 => -30.3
